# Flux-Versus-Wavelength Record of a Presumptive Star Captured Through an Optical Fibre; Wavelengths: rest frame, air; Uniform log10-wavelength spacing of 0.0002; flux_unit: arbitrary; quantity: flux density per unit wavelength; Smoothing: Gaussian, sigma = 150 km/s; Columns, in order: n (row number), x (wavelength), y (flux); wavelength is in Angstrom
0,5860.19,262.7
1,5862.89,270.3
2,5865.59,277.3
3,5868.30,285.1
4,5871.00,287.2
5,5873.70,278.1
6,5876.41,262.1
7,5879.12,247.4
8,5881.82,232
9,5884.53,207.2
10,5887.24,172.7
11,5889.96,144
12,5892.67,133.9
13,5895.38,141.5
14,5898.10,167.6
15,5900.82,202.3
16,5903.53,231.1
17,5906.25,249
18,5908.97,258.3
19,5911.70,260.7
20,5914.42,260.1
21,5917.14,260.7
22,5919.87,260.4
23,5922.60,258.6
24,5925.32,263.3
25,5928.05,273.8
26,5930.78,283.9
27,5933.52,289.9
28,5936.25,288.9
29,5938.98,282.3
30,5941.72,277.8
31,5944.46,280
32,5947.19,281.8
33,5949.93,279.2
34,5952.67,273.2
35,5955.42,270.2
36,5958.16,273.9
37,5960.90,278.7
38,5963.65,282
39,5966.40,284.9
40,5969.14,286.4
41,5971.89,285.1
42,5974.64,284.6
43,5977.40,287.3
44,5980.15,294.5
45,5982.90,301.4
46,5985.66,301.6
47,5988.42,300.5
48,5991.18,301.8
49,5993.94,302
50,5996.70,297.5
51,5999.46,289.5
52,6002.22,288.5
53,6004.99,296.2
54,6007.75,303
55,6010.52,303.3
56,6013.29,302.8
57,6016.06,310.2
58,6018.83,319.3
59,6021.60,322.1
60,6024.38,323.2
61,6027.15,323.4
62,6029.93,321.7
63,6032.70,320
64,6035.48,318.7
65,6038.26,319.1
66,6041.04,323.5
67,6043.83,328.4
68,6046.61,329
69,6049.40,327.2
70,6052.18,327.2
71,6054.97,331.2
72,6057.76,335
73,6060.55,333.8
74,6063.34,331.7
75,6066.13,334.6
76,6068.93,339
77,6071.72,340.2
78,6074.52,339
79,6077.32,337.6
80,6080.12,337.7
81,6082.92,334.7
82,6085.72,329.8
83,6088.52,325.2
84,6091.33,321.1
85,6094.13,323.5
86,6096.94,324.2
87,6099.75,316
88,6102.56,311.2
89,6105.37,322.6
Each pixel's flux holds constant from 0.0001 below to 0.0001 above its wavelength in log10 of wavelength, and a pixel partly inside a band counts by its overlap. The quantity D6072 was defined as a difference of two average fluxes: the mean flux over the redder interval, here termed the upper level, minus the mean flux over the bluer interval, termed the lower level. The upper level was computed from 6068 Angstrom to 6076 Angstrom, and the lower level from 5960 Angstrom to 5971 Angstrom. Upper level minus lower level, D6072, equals 56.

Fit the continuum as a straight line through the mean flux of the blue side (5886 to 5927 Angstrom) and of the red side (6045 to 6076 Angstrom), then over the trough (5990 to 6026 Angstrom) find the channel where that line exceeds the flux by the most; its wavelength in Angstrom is 6002.22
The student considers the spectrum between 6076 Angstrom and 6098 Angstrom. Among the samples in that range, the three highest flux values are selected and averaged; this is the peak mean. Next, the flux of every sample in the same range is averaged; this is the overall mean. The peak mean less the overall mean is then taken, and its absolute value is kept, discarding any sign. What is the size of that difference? 7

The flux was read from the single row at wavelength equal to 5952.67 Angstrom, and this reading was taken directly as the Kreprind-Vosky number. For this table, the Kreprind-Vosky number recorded 273.2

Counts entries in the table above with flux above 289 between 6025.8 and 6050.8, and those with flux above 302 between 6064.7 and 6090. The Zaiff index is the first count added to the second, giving 18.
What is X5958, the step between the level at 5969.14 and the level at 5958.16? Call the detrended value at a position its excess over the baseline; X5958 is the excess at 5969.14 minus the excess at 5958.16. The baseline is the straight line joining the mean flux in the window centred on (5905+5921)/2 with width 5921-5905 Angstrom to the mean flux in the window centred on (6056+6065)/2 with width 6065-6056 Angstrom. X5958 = 6.9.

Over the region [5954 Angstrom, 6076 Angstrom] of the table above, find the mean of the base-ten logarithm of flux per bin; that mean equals 2.490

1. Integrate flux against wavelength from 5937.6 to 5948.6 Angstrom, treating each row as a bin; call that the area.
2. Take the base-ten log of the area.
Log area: 3.49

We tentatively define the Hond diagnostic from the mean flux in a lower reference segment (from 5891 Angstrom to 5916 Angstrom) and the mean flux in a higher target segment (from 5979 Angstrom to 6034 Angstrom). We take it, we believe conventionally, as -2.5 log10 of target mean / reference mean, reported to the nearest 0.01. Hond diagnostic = -0.40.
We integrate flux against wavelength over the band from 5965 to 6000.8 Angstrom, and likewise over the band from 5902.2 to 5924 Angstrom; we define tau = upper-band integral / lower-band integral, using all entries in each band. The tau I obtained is 1.9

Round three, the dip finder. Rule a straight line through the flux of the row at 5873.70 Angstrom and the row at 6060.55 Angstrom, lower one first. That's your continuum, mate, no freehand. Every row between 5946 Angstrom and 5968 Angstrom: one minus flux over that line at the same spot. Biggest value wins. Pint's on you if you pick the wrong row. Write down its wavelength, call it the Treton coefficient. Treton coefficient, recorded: 5955.42 Angstrom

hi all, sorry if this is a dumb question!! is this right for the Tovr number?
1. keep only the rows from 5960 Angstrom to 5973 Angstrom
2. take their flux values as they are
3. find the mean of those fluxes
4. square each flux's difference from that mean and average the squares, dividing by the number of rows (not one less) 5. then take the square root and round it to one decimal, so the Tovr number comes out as 2.8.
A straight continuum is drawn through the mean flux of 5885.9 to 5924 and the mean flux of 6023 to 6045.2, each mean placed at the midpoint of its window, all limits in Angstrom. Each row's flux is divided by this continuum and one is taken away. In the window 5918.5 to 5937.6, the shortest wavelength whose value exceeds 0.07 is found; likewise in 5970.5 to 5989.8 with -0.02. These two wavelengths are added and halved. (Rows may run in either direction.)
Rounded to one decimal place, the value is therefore 5945.9 Angstrom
